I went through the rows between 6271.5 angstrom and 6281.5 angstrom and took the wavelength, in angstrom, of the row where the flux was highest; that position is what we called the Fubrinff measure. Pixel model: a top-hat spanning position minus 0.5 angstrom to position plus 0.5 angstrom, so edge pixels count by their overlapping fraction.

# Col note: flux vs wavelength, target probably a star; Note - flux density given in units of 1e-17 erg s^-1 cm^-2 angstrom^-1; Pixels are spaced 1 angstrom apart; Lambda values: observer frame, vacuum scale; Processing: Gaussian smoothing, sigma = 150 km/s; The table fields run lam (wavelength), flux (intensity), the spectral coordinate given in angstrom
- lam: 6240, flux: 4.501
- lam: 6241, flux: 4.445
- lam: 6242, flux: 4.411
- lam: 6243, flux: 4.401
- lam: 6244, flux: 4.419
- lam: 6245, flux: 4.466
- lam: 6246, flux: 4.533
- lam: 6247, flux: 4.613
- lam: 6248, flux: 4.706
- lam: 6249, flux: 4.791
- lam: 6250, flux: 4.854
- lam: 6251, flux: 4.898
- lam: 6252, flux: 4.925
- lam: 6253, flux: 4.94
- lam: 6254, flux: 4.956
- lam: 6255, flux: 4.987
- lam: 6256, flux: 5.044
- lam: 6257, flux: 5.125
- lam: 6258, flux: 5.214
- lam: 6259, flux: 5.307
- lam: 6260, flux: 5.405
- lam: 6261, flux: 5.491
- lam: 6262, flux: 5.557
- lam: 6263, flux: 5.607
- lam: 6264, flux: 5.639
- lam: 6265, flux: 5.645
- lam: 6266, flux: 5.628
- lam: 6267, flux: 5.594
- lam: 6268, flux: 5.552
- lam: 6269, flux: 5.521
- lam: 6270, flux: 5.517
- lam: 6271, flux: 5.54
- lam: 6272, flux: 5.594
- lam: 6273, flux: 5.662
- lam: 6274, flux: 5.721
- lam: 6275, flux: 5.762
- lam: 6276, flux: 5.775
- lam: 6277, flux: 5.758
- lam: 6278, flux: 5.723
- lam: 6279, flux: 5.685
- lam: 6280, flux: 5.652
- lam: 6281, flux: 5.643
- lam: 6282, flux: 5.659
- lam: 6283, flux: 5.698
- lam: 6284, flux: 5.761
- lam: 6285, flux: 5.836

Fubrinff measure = 6276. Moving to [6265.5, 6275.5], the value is 6275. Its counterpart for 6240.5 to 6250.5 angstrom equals 6250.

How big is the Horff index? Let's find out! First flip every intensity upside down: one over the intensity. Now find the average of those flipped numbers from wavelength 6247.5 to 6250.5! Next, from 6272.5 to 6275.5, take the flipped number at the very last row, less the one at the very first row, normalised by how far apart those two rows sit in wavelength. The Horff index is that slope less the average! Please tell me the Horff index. -0.21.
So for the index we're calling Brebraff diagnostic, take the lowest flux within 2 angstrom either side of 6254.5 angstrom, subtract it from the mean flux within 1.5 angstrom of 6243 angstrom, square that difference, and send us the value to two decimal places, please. 0.28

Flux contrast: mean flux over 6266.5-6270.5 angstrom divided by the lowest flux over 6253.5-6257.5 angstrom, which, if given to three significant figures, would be 1.12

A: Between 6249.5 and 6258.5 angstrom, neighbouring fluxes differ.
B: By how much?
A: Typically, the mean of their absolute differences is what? 0.045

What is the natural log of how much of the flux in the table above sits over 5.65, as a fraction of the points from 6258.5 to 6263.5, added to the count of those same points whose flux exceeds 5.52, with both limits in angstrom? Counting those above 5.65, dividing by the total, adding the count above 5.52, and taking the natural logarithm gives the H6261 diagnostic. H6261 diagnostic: 0.69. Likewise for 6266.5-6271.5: 1.39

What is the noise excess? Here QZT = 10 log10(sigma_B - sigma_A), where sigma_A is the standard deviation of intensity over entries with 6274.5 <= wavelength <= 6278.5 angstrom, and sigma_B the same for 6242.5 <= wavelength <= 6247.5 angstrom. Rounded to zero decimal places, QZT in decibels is -12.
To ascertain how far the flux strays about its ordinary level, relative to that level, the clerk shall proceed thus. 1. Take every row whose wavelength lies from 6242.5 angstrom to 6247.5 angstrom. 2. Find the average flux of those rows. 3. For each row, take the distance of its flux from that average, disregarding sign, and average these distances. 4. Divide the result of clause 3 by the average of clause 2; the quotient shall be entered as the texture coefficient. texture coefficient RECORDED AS 0.015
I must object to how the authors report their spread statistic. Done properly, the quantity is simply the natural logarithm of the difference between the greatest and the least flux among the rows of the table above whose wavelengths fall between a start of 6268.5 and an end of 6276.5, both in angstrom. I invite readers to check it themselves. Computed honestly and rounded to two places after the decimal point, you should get -1.35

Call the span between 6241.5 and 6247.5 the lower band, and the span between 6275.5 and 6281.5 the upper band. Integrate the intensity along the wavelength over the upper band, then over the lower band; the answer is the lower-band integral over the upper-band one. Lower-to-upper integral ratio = 0.784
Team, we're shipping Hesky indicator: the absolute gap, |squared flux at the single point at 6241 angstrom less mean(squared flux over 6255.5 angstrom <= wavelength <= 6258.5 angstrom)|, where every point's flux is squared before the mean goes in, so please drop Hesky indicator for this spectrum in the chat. 7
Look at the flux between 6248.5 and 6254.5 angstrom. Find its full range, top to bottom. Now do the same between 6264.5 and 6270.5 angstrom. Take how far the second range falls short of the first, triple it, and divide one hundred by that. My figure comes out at 901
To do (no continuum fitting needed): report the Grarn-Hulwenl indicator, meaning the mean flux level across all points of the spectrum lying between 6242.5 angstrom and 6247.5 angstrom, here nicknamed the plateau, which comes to 4.5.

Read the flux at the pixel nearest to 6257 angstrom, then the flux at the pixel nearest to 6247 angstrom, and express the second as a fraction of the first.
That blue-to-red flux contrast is 0.90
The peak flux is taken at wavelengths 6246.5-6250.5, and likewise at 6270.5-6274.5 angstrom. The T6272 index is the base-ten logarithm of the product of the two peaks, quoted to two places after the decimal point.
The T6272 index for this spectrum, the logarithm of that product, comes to 1.44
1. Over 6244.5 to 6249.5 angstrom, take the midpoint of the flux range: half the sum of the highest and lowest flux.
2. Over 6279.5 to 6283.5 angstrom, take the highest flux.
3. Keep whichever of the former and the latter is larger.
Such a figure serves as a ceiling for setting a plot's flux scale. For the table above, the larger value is 5.70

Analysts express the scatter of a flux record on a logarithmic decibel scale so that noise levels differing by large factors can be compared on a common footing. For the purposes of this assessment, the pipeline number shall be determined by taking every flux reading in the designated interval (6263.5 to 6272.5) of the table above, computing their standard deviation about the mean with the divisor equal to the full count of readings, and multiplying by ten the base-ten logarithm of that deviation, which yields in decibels -13.2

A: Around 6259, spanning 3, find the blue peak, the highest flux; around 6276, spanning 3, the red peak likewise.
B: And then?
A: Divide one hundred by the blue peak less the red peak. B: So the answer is -270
